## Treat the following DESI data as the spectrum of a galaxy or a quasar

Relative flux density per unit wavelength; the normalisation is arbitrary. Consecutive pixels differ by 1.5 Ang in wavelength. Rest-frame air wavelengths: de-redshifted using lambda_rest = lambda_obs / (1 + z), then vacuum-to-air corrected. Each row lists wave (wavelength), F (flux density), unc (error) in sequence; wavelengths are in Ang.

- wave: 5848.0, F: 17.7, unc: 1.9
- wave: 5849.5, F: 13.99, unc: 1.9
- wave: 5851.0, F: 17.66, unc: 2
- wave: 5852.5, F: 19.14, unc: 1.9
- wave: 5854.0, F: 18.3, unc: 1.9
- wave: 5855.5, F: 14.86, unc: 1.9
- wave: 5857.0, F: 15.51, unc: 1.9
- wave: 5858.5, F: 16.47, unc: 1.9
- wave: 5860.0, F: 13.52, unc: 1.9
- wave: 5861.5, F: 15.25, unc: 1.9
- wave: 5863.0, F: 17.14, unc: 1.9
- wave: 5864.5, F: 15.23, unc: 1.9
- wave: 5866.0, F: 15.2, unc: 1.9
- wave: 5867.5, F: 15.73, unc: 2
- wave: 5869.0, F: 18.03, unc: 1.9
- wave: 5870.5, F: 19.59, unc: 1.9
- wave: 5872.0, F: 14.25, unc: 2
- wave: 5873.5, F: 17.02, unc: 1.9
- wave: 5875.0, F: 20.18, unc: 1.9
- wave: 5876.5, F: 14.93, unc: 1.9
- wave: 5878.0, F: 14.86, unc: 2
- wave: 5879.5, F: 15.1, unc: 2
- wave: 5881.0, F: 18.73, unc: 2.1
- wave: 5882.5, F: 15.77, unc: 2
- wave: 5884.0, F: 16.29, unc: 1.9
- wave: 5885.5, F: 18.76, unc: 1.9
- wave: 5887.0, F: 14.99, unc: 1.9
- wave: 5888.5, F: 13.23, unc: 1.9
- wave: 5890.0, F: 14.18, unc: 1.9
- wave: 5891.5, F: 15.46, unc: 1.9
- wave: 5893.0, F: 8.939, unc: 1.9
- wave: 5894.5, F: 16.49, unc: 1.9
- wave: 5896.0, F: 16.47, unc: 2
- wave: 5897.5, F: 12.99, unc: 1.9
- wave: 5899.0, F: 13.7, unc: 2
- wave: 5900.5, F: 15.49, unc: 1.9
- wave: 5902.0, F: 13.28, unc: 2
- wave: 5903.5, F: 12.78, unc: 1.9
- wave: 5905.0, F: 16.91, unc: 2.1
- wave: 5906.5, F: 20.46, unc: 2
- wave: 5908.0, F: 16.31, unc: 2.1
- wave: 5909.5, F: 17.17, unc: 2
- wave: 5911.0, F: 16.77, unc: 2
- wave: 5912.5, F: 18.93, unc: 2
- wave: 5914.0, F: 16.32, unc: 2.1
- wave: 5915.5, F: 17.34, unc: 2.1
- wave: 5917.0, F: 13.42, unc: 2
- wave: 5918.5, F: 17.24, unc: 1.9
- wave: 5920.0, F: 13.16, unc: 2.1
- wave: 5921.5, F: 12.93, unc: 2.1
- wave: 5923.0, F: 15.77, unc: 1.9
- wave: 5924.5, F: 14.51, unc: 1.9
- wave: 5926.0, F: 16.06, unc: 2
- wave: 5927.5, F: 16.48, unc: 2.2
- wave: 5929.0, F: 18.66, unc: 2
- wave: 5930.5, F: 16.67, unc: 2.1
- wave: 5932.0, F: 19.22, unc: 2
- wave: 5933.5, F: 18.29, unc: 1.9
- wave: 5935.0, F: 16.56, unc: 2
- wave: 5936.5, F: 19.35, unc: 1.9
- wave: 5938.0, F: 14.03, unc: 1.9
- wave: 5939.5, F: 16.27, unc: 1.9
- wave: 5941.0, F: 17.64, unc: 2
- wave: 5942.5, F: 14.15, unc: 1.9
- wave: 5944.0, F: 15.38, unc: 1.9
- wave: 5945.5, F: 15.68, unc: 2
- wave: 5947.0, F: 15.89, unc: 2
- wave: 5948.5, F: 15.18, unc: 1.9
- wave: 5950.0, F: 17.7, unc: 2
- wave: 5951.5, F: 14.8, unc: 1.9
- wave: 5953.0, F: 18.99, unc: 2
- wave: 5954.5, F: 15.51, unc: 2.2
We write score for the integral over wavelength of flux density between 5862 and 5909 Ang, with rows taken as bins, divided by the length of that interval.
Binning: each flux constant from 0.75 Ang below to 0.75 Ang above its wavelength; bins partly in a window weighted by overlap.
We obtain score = 15.8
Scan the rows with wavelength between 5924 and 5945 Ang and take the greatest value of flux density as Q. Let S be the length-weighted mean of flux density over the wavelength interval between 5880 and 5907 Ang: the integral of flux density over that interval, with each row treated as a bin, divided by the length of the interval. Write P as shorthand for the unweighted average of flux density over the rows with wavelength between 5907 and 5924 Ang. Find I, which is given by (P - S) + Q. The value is 20.1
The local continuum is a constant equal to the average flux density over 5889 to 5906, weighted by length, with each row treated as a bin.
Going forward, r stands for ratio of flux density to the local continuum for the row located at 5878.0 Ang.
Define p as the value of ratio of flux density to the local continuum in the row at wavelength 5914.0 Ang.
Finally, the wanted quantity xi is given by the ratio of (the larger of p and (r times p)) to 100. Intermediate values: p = 1.14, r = 1.04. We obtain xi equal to 0.0118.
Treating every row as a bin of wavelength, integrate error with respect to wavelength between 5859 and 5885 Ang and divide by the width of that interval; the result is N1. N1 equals 1.94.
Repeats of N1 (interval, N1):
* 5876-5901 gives 1.94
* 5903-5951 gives 1.99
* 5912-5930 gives 2.03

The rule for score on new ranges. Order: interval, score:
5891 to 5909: 15.0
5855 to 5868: 15.4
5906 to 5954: 16.5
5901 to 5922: 16.0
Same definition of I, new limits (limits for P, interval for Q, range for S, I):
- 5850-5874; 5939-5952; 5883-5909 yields 19.0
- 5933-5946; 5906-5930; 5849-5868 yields 20.8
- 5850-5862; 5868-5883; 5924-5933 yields 19.5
